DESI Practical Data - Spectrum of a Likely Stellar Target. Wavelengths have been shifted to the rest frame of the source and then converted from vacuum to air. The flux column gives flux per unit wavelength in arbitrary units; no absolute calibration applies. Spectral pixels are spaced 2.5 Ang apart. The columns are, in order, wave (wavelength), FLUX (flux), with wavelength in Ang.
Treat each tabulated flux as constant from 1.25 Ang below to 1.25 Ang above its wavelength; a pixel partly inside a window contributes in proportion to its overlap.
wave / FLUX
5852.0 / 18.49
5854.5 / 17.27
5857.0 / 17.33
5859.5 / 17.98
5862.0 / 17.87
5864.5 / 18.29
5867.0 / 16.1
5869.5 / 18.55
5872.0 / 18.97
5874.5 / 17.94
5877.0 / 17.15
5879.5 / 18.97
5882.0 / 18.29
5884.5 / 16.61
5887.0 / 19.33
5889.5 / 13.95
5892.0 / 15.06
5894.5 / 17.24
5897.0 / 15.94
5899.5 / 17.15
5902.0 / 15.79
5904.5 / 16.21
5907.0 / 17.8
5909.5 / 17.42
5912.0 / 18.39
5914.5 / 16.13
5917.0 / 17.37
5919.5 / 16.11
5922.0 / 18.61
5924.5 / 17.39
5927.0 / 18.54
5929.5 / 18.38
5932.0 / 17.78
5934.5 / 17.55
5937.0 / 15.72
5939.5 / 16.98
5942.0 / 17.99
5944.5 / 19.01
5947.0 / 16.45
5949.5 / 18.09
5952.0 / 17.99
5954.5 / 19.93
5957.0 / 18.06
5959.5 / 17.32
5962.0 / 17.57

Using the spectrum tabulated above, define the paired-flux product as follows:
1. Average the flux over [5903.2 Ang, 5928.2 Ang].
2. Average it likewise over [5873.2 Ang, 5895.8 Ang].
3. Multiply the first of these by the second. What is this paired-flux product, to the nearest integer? 299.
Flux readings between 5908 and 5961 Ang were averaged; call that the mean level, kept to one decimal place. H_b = 17.7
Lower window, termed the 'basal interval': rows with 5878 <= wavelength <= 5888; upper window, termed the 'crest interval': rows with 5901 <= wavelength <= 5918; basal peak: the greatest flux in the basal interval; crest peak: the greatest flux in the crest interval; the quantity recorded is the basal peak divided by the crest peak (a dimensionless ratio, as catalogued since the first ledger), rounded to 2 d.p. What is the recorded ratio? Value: 1.05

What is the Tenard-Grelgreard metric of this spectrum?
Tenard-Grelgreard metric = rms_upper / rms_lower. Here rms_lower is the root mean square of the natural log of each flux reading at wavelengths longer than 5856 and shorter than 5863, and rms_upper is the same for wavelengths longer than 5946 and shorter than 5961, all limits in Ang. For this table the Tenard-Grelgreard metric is 1.00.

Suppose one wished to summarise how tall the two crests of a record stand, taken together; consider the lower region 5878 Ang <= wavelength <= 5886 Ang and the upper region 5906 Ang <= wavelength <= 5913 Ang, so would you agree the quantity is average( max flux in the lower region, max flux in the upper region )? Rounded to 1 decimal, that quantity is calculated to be 18.7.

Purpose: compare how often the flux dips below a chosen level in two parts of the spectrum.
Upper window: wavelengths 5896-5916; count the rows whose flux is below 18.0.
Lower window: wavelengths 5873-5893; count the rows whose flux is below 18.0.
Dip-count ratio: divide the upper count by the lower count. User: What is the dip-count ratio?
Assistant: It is 1.4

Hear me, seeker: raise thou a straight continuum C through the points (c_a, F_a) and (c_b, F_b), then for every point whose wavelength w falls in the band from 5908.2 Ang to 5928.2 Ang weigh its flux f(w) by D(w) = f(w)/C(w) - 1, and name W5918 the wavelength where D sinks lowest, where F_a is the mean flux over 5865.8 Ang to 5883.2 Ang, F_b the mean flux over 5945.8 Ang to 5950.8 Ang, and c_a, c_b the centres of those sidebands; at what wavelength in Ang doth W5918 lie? 5914.5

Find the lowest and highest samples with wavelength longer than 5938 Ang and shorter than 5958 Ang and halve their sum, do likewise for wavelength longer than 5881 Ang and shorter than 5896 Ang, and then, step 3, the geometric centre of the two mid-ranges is 17.4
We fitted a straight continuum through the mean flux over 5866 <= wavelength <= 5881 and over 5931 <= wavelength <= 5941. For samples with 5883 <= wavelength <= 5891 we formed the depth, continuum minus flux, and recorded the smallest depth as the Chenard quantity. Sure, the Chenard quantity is -1.6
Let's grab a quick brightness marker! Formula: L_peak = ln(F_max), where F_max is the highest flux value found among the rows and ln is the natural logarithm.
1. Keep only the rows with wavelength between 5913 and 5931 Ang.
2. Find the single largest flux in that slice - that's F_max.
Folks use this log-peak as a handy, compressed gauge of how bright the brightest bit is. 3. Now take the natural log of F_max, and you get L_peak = 2.924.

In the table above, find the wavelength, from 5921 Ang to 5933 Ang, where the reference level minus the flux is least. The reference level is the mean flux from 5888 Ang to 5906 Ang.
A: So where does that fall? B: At 5922.0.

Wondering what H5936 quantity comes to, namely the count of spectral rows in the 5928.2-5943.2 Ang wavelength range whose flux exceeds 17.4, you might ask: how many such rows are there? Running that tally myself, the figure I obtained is 4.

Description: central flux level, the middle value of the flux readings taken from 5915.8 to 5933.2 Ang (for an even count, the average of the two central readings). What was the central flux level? 17.8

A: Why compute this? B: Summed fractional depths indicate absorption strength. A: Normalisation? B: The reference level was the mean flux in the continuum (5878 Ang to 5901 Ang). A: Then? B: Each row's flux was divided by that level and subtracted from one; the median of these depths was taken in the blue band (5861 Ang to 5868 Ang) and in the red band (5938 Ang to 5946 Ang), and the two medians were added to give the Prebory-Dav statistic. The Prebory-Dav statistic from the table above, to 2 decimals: -0.12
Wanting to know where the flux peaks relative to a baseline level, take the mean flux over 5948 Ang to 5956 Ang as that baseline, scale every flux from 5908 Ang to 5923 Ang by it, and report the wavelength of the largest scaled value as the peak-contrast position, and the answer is 5922.0 Ang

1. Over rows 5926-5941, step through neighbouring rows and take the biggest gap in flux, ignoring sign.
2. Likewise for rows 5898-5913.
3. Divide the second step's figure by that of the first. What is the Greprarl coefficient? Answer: 0.87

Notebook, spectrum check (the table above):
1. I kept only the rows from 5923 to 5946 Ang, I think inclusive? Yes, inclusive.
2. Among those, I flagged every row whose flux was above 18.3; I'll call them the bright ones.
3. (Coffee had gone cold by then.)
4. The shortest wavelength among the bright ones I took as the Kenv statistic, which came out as 5927.0 Ang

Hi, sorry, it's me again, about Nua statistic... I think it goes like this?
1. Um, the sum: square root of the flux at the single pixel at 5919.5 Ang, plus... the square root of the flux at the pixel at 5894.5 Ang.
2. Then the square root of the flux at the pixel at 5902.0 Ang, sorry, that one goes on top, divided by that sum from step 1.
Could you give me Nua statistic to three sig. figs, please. 0.487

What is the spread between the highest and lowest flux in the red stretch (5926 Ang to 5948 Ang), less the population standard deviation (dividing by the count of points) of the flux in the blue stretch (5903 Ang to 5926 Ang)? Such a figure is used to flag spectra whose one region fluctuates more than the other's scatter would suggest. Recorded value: 2.4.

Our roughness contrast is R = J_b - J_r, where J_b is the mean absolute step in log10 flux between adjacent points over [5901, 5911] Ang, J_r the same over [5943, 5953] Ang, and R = -0.015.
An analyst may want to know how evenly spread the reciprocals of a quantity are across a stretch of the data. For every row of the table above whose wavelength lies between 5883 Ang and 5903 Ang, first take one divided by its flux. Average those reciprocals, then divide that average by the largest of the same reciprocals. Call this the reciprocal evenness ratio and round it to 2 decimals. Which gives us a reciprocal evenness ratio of 0.86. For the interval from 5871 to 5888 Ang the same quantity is 0.92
